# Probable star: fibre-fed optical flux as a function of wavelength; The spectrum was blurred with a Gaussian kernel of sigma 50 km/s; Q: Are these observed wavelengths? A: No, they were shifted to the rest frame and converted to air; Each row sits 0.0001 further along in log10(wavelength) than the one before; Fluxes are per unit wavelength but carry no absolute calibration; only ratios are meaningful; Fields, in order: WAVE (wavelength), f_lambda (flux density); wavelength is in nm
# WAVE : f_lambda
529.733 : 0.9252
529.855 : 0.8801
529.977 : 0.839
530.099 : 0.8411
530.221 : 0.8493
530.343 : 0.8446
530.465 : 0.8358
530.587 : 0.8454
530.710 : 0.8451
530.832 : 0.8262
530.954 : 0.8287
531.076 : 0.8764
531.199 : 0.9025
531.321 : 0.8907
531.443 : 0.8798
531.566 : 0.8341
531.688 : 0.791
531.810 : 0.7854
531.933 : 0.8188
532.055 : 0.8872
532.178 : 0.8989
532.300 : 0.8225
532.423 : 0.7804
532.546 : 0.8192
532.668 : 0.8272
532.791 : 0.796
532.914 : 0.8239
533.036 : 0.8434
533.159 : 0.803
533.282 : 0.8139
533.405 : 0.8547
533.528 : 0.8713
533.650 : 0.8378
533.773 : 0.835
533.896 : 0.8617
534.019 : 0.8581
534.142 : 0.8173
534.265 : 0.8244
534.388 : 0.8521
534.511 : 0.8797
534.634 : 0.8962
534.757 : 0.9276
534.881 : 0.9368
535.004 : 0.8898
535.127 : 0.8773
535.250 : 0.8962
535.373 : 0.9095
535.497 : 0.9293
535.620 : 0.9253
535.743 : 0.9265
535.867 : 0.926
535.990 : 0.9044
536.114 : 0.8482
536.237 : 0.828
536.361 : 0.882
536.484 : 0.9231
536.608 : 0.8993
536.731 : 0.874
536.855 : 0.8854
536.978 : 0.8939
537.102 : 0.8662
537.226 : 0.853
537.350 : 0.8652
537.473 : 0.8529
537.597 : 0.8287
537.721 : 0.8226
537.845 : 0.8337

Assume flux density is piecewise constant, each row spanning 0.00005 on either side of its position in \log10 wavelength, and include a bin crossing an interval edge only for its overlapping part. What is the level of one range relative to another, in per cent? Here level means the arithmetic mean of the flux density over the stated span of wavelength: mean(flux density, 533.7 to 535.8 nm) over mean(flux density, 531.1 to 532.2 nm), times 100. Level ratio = 104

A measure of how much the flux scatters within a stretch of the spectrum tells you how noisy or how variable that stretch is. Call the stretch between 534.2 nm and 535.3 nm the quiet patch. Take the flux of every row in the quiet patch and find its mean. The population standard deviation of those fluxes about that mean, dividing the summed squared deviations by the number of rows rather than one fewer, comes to 0.033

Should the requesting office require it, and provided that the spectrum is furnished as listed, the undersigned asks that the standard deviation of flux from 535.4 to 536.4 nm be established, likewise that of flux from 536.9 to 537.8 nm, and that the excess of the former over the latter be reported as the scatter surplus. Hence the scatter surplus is 0.015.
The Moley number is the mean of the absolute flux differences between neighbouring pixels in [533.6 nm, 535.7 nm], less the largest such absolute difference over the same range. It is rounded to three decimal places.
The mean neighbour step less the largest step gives -0.028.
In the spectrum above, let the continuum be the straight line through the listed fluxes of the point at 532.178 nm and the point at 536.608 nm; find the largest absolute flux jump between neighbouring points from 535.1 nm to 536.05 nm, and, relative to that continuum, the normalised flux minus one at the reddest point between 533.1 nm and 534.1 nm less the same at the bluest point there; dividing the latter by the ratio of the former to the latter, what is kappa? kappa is 0.173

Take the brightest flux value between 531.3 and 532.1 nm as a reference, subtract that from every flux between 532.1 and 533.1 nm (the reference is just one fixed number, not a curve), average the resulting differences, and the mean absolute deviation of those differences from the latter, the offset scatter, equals 0.0225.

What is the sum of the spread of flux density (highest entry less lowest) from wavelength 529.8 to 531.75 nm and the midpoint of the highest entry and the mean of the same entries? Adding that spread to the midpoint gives 0.99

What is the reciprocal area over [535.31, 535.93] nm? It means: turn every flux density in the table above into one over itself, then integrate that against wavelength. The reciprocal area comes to 0.67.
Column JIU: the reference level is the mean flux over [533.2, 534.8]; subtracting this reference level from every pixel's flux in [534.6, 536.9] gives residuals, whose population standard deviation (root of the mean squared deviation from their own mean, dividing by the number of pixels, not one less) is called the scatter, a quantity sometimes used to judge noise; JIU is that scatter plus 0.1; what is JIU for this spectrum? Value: 0.128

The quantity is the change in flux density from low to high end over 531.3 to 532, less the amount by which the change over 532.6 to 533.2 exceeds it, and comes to -0.12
